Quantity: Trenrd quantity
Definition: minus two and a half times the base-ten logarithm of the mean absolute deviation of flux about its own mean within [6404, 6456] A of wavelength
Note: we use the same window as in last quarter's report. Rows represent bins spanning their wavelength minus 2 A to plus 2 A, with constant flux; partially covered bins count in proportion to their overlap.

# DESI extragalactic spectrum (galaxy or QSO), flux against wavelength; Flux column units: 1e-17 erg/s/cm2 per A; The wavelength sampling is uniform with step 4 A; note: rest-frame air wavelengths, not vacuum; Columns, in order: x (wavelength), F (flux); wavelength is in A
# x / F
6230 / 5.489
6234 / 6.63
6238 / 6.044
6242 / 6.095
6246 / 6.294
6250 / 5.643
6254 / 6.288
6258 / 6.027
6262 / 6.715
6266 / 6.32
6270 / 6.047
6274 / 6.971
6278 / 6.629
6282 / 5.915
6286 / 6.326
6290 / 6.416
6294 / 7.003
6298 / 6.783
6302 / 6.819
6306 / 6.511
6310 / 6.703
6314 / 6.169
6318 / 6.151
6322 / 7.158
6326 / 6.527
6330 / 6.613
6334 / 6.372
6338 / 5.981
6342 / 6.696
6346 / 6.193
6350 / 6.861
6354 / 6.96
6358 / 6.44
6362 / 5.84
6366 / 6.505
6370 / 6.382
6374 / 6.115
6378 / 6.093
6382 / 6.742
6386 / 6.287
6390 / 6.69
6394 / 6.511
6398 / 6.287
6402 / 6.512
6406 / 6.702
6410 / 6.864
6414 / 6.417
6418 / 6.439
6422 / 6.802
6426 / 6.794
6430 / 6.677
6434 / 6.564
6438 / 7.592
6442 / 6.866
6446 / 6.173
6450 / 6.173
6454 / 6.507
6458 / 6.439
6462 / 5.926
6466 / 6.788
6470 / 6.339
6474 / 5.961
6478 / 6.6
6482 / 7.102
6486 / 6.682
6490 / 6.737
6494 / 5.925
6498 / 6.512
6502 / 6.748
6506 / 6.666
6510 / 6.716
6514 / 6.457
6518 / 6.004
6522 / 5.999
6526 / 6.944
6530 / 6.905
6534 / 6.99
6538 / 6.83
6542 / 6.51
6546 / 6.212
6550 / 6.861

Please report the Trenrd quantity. 1.47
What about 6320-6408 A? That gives 1.50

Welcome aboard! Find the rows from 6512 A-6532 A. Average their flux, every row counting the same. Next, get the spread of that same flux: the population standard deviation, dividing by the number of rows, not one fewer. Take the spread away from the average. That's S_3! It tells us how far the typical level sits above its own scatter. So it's 6.05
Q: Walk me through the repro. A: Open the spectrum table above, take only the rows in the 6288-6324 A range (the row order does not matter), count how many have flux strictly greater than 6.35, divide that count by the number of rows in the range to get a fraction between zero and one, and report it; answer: 0.78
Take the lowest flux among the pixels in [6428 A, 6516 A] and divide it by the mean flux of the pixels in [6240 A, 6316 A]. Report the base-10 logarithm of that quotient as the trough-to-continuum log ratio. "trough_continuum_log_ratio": -0.034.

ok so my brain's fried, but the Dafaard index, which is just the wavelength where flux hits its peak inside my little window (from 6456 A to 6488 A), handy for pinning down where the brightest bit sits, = 6482 A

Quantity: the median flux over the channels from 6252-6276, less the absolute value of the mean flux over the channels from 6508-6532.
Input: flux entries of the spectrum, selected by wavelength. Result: -0.20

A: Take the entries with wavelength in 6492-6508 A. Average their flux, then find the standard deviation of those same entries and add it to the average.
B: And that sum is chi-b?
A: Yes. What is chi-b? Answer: 6.8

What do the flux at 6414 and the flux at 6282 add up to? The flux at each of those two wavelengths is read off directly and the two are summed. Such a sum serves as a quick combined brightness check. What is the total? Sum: 12.3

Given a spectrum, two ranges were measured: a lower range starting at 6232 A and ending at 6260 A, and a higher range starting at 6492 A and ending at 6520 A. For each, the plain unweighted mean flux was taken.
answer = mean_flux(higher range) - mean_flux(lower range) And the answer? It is 0.29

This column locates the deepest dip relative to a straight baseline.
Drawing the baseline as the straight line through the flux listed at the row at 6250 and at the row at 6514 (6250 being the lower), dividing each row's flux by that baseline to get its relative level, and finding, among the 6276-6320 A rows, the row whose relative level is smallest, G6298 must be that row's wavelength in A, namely 6282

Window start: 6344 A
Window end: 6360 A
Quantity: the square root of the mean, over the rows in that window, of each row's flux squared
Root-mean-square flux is 6.62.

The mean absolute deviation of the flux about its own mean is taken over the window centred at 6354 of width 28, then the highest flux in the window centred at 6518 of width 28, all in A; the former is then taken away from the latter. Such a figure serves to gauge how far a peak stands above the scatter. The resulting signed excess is 6.65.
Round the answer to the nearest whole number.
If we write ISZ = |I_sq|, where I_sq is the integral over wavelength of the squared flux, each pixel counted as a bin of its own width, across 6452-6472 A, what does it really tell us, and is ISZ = 821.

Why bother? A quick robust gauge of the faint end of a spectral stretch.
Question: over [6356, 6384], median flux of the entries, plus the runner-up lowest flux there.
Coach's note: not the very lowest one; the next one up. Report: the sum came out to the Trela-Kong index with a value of 12.5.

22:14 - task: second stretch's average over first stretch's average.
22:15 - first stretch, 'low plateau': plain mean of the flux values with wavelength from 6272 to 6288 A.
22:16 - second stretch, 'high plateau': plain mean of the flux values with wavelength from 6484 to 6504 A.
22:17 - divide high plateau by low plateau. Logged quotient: 1.01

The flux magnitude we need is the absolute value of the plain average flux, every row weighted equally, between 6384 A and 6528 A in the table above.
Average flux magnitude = 6.54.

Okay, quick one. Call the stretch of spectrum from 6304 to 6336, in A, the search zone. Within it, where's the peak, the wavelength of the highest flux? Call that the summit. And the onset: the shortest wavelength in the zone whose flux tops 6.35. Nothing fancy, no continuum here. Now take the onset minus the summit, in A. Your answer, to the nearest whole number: -16 A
